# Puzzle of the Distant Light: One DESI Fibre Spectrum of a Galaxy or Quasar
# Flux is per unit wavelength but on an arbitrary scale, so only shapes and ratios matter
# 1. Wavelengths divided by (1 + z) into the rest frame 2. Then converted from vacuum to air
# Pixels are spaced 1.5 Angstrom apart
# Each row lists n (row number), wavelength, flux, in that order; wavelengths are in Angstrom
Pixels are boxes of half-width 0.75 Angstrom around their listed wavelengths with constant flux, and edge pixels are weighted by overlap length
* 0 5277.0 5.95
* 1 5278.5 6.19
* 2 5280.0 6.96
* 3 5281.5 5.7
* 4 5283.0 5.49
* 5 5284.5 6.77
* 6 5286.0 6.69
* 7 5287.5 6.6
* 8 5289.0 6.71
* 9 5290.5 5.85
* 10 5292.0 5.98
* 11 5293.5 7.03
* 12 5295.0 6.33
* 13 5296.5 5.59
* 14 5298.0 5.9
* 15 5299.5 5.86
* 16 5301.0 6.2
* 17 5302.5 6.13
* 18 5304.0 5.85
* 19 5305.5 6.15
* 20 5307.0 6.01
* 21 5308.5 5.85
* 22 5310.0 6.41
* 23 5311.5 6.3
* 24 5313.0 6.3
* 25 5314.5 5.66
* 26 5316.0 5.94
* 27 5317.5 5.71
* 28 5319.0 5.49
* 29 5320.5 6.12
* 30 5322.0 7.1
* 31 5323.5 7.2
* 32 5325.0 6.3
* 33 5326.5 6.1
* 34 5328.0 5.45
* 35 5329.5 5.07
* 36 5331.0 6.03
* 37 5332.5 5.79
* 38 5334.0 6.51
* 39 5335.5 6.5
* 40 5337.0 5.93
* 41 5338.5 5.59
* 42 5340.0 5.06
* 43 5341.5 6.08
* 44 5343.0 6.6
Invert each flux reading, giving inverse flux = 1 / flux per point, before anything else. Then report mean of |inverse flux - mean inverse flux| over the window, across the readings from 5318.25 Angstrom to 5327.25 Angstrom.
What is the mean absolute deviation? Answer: 0.0121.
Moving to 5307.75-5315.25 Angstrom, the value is 0.0077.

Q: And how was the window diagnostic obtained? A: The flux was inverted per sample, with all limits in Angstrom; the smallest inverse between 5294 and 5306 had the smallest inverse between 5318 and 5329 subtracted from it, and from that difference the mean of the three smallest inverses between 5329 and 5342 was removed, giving -0.138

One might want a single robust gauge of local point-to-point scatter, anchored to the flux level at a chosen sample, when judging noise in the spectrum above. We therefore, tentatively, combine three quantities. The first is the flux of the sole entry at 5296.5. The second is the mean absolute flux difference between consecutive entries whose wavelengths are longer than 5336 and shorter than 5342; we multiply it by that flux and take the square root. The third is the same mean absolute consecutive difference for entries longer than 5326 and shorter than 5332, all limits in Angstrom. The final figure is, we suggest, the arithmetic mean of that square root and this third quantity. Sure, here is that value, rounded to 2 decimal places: 1.27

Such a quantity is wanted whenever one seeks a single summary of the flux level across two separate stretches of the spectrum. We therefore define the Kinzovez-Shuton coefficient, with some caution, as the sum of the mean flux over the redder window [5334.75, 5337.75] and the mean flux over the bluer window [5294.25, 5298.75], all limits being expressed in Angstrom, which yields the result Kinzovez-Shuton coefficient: 12.2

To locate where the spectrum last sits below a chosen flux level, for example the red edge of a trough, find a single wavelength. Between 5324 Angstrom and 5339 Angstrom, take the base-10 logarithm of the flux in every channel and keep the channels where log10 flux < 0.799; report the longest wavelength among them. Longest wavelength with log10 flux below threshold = 5338.5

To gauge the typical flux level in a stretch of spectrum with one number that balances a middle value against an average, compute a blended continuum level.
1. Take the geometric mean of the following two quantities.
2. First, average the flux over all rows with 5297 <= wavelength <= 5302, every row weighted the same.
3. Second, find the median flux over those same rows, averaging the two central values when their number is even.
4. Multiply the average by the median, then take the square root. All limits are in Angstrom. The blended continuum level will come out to 5.94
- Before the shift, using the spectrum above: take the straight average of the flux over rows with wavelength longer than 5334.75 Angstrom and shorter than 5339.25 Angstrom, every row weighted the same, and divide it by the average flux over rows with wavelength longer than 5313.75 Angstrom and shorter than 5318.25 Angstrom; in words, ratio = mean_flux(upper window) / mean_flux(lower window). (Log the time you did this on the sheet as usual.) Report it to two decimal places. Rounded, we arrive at 1.04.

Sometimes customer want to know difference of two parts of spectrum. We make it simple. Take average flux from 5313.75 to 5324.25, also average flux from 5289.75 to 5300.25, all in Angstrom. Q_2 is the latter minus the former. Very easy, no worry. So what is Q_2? -0.10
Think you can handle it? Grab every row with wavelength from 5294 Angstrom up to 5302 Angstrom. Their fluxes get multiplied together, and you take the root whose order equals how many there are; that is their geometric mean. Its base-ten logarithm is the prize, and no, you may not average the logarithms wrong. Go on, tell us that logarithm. 0.776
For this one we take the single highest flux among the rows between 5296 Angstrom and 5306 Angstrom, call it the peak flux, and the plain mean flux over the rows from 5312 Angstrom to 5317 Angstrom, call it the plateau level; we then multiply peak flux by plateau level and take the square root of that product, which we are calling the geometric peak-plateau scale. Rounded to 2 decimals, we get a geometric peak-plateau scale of 6.08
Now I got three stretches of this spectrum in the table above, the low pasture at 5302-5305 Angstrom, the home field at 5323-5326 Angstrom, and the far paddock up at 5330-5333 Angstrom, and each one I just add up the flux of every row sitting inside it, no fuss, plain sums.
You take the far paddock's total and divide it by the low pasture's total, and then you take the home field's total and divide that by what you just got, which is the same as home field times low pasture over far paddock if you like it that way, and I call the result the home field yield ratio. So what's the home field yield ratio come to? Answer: 13.7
